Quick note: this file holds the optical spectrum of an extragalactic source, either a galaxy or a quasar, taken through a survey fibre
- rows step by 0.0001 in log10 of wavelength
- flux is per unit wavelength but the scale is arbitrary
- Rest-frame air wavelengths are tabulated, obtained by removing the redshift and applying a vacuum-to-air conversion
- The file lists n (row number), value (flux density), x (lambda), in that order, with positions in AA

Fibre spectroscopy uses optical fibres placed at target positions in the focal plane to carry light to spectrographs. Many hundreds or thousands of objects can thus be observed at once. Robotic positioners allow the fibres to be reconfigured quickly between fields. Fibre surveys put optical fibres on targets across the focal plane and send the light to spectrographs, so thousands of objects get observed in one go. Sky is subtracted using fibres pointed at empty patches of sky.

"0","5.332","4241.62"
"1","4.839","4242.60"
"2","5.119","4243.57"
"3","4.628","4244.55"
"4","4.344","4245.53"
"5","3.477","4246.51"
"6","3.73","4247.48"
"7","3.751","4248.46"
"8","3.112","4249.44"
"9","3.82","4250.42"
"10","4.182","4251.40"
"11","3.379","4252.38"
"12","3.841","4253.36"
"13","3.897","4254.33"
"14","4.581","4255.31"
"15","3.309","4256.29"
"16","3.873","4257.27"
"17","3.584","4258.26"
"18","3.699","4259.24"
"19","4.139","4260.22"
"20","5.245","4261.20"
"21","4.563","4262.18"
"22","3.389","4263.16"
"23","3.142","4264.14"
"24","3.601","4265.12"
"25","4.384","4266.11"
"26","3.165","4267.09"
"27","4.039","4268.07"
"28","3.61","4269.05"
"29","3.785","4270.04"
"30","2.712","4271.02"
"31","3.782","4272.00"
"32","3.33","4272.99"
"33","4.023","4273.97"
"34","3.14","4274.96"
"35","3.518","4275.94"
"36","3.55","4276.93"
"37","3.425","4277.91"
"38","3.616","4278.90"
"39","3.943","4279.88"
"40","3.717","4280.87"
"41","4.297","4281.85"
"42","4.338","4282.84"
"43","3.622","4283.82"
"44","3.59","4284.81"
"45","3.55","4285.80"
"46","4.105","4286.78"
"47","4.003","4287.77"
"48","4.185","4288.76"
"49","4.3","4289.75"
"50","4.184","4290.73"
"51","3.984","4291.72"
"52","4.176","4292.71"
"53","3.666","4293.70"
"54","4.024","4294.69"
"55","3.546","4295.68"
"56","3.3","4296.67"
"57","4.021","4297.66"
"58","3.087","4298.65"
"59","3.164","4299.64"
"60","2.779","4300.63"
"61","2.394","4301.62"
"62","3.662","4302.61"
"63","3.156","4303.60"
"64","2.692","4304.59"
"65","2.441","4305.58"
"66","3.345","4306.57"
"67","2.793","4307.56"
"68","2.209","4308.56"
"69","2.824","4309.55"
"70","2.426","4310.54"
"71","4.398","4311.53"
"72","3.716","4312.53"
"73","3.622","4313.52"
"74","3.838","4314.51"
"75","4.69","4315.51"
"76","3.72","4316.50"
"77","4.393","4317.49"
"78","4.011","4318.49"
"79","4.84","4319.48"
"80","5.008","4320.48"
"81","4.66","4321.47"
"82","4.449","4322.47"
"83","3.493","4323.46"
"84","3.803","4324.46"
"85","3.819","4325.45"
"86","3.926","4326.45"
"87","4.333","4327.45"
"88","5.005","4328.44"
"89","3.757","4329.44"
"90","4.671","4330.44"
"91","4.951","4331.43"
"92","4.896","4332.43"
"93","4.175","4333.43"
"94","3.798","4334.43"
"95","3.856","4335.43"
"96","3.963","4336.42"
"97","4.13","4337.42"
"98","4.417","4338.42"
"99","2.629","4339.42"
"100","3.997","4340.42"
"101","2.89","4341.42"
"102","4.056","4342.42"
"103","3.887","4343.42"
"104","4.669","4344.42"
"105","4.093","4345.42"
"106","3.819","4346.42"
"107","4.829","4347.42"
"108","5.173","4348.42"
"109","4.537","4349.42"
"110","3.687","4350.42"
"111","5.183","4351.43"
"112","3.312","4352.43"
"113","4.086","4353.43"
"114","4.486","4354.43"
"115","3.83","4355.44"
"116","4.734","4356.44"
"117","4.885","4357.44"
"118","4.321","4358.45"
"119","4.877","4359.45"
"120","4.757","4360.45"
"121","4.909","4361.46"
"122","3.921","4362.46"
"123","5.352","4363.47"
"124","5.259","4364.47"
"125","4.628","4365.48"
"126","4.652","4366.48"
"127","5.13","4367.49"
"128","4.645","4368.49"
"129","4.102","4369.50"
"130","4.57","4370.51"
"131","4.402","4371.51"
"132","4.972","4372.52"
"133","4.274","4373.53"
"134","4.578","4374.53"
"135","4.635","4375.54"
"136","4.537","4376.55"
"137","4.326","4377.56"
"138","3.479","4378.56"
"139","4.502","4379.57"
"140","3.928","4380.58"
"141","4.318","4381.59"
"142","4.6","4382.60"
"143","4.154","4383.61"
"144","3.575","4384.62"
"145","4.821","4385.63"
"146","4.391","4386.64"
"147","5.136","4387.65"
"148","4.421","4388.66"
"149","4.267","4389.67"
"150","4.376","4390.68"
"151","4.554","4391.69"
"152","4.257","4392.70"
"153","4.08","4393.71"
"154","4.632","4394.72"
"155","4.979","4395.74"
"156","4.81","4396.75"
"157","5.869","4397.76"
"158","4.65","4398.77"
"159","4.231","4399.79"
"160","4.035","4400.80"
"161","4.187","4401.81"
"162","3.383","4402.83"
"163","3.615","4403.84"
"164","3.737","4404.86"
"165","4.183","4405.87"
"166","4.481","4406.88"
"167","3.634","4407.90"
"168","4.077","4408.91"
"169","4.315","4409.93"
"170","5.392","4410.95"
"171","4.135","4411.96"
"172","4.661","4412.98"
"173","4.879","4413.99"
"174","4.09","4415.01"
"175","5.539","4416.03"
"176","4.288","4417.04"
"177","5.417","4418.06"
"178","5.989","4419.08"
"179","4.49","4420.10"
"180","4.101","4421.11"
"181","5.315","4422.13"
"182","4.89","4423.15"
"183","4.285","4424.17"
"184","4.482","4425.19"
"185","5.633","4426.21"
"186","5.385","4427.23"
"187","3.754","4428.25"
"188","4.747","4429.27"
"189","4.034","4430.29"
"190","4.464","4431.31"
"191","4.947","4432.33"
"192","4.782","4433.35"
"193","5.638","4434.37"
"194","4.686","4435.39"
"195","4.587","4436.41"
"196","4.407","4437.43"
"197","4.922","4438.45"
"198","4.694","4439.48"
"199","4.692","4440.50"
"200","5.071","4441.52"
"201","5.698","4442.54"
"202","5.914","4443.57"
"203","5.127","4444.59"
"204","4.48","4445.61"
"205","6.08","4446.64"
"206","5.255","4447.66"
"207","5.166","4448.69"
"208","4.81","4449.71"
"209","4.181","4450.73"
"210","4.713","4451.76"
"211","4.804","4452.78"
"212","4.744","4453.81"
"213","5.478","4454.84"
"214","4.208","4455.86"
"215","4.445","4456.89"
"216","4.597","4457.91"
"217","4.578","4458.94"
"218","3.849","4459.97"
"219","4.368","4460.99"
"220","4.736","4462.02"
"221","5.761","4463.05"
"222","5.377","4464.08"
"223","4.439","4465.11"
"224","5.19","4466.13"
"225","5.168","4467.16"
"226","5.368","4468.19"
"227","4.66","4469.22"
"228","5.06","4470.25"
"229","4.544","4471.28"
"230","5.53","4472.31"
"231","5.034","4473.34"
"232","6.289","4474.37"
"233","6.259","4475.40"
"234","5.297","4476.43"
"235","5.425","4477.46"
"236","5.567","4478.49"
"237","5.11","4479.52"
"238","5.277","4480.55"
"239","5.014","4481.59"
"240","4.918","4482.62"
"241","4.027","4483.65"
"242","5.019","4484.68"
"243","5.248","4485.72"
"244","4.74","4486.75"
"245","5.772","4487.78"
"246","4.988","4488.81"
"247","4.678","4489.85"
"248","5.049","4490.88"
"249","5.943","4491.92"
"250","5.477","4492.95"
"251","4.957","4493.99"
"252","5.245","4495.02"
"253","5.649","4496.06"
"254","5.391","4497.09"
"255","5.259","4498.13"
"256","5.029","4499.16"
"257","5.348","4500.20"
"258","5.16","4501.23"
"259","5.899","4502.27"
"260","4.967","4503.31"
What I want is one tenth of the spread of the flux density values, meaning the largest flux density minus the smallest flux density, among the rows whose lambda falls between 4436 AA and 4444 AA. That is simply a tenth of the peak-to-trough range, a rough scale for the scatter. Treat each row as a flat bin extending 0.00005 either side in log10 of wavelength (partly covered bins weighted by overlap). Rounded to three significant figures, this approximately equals 0.151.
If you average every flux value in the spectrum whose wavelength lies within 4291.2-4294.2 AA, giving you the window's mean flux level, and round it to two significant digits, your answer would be 3.9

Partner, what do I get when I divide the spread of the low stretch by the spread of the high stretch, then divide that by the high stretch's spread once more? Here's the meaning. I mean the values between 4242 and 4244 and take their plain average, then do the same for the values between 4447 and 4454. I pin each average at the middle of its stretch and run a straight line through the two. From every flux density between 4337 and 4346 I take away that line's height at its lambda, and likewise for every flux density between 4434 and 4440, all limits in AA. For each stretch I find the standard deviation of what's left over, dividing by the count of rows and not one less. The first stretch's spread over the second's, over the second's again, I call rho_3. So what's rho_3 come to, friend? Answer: 4.1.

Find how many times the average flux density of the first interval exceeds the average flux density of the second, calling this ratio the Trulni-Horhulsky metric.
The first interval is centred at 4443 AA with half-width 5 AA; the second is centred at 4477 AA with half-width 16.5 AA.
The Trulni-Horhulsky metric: 1.01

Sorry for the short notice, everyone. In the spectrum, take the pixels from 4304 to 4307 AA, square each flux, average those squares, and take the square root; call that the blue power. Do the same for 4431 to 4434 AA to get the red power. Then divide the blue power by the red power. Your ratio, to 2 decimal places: 0.60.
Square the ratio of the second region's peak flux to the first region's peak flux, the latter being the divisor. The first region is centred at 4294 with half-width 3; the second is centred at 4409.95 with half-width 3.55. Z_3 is 1.7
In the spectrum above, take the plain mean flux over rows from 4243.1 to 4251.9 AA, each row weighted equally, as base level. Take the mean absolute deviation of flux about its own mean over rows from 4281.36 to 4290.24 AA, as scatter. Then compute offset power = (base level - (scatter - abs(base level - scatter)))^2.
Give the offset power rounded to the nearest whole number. 56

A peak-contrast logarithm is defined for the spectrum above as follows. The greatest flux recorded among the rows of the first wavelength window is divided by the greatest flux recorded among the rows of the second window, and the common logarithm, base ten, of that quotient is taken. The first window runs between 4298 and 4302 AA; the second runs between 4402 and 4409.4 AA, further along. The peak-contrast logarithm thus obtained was -0.15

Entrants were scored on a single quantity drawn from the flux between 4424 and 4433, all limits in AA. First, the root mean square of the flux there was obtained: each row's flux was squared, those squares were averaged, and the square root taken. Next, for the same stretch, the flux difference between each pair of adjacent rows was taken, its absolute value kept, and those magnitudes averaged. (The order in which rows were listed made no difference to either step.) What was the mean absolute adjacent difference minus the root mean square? -3.9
